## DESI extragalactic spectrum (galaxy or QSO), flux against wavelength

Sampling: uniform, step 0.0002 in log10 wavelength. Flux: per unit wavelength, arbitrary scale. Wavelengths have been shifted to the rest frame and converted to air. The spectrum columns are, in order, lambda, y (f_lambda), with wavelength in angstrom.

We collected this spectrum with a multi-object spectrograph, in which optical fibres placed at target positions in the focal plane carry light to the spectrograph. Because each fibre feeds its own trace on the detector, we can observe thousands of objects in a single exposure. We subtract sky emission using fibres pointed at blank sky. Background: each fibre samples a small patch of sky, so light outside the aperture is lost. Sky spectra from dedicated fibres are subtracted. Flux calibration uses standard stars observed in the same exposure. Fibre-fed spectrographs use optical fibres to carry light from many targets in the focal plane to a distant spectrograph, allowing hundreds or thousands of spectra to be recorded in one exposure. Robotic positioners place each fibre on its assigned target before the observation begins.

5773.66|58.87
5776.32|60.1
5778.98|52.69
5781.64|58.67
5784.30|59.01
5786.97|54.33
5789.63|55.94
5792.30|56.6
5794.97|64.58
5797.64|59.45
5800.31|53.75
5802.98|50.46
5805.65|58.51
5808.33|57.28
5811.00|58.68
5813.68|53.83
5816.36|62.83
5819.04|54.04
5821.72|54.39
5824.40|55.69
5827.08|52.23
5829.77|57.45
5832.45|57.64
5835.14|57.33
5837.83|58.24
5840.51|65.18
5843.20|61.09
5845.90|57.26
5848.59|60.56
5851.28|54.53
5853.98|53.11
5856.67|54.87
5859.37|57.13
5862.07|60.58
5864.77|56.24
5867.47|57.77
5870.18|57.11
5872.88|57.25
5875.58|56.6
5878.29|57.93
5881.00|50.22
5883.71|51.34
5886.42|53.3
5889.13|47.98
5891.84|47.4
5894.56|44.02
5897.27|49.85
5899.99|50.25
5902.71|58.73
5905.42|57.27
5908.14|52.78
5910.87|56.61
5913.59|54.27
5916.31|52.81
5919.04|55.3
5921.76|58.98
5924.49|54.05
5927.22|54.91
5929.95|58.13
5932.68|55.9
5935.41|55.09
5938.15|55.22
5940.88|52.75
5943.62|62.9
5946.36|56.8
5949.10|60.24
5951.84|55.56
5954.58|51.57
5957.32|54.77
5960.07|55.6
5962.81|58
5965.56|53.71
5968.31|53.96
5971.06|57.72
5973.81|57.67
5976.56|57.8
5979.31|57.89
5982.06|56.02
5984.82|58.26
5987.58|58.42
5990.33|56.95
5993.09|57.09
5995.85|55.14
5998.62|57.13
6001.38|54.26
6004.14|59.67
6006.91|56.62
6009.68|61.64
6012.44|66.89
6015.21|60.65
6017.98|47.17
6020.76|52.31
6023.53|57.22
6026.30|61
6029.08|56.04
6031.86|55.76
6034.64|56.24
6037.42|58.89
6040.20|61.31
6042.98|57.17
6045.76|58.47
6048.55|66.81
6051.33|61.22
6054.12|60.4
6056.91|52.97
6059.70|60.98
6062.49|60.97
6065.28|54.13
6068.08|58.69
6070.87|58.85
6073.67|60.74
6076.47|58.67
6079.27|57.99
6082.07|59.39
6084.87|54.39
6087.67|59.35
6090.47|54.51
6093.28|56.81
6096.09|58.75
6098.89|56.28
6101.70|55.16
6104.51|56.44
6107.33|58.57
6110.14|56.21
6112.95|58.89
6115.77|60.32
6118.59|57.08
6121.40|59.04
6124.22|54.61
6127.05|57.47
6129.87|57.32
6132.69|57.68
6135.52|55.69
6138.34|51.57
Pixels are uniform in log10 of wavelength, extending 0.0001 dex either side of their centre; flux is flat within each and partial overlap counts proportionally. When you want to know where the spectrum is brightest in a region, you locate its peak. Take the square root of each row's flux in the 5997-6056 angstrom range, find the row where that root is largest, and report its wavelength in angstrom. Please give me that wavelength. 6012.44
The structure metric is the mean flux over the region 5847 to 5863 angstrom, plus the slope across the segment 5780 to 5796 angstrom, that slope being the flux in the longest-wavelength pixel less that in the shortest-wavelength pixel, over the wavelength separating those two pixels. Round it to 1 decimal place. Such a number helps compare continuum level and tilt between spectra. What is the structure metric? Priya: 57.2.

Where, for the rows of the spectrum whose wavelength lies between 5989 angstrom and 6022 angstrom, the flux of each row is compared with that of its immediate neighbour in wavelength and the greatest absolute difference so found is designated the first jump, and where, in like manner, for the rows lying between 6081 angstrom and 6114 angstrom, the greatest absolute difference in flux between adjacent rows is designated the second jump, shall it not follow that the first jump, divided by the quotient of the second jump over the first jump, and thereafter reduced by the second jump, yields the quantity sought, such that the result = 31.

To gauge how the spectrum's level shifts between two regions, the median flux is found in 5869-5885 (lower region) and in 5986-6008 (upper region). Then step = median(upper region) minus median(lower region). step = 0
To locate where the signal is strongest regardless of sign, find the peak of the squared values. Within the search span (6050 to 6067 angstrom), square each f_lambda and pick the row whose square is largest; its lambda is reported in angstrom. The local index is 6051.33 angstrom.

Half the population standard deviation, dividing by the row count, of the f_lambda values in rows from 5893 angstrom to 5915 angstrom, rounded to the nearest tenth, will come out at 2.3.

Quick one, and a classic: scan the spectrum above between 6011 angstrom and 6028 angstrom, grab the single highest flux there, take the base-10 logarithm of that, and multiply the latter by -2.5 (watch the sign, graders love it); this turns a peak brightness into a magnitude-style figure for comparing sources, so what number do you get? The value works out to -4.56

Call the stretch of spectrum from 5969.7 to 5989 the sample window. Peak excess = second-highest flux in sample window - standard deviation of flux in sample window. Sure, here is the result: 57.5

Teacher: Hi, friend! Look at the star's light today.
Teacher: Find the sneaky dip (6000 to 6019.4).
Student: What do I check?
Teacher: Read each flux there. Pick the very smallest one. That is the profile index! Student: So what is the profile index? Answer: 47.17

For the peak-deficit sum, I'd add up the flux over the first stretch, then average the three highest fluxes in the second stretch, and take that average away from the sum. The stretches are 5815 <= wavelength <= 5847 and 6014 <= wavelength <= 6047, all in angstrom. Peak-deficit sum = 632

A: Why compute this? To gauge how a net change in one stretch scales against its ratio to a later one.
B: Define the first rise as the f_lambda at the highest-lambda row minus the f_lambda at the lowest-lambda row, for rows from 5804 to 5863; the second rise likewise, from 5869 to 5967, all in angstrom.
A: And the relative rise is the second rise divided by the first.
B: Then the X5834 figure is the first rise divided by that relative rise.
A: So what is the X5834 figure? -1.3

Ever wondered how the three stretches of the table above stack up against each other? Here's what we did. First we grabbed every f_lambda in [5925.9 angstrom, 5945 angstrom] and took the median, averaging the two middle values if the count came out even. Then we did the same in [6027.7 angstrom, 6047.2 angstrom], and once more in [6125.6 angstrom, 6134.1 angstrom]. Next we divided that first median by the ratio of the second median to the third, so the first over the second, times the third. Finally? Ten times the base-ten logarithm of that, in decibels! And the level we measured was 17.4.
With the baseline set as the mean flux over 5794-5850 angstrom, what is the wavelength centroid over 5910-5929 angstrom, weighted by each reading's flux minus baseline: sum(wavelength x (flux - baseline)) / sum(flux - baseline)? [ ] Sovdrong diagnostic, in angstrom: 5918.9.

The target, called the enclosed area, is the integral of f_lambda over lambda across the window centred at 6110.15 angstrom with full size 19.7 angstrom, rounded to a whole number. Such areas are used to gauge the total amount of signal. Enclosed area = 1133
